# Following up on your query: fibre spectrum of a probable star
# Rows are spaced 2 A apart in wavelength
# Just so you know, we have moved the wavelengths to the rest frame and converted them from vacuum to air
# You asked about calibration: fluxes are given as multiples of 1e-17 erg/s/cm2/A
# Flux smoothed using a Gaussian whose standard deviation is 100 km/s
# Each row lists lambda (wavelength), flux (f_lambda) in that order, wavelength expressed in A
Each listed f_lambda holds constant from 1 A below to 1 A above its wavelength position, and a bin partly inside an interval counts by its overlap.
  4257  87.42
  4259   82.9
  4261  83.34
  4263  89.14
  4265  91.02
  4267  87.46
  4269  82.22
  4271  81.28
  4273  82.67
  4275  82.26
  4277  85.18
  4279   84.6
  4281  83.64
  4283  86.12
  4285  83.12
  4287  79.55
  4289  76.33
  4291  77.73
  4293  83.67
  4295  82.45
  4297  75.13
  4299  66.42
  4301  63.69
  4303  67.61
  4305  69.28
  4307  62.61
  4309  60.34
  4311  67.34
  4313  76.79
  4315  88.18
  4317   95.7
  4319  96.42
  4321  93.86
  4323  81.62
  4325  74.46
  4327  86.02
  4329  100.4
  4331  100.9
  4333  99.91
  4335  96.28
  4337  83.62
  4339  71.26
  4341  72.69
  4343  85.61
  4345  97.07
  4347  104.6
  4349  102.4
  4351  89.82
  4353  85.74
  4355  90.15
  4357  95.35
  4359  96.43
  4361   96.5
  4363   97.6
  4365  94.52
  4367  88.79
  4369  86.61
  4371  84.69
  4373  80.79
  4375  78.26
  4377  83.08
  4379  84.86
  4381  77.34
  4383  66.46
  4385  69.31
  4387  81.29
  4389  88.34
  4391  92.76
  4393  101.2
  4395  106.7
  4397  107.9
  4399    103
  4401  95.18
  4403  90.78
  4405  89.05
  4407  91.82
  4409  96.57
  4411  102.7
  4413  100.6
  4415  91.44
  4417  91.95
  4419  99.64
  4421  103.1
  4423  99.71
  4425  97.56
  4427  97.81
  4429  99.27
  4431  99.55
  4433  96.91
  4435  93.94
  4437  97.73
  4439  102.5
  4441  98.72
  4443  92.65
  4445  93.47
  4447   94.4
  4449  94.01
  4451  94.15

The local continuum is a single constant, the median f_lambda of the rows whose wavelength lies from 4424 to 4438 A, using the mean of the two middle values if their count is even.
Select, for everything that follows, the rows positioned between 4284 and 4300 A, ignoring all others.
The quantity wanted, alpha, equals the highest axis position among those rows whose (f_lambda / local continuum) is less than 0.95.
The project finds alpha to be 4299 A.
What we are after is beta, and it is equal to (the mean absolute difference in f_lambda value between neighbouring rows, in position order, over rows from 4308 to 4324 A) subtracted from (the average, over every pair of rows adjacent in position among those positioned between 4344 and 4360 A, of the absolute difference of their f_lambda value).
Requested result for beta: -2.0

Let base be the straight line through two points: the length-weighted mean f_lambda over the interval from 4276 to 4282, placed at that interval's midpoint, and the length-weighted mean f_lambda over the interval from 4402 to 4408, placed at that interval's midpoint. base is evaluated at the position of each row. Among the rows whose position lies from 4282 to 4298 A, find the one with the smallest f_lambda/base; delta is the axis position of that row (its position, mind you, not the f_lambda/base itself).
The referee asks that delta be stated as 4297 A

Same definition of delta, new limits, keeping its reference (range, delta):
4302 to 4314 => 4309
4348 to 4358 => 4353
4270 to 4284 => 4271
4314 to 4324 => 4323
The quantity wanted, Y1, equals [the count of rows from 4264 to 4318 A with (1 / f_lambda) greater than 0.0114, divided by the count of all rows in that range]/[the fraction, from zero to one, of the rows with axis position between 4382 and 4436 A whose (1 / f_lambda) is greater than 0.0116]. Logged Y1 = 8.0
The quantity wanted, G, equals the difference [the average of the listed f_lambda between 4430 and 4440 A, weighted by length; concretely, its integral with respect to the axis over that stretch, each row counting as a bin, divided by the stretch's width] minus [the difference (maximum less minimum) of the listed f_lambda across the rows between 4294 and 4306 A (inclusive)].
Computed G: 79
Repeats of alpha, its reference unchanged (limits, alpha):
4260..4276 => 4275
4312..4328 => 4327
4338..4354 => 4353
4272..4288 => 4287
